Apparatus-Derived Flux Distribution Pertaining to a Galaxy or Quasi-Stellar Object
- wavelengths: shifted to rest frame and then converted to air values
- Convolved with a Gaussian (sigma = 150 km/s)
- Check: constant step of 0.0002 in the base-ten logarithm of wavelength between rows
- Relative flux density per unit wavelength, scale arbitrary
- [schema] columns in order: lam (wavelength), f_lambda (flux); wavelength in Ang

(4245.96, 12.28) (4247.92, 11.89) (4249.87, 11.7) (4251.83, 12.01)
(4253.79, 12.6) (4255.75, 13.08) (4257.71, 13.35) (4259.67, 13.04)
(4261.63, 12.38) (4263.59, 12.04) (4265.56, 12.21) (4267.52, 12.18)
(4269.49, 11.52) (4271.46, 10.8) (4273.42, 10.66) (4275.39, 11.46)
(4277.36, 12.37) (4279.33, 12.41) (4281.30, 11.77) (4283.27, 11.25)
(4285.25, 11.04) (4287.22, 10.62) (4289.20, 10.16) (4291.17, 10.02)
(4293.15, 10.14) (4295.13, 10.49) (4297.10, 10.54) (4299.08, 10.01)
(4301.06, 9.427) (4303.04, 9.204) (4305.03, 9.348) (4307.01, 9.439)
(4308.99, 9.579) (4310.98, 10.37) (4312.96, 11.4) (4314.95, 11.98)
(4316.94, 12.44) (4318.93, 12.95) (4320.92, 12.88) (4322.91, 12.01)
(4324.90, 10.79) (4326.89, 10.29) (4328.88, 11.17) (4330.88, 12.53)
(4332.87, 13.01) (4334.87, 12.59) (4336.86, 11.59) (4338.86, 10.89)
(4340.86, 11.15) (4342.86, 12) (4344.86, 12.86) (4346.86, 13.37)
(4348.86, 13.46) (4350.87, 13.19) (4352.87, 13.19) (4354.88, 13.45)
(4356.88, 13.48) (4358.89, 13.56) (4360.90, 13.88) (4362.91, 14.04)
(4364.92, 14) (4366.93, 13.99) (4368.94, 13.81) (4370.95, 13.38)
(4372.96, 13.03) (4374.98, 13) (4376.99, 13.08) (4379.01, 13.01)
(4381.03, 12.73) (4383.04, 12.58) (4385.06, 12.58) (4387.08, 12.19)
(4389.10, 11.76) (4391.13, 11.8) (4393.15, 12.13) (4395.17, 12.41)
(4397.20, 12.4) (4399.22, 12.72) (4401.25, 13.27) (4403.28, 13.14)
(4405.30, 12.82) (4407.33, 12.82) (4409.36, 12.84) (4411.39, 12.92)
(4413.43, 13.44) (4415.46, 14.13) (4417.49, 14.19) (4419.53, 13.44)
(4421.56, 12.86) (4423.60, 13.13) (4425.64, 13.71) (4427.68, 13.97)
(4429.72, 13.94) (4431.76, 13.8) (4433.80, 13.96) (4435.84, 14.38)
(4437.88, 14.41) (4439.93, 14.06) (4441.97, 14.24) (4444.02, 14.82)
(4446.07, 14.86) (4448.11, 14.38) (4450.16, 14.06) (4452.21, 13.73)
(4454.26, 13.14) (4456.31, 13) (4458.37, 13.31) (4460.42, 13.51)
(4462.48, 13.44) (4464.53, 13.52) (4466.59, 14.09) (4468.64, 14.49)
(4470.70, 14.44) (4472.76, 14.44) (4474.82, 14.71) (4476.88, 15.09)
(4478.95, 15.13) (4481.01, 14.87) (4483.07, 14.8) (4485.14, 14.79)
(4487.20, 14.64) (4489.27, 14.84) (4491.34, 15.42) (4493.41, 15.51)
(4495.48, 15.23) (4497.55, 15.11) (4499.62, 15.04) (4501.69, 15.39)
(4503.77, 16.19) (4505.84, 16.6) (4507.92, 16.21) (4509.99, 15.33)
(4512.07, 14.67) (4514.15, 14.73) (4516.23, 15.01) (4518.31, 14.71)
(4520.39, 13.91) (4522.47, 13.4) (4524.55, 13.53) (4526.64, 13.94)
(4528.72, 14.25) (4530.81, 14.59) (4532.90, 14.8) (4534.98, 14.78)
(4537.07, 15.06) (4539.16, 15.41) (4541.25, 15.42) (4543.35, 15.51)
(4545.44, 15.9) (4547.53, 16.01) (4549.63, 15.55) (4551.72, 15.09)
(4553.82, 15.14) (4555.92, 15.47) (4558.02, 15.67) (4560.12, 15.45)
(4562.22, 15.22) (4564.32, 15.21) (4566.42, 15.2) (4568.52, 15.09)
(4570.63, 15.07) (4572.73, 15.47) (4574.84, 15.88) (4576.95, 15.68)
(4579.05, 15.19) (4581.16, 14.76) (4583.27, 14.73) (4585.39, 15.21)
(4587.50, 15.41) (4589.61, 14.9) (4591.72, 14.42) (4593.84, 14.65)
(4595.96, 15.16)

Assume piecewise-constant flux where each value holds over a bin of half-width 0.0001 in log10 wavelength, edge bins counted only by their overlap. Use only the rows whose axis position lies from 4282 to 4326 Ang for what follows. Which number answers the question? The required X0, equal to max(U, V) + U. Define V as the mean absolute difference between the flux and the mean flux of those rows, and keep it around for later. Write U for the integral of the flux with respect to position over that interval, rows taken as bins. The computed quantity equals 945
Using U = 472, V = 0.9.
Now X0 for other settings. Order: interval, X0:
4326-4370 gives 1127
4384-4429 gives 1165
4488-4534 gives 1373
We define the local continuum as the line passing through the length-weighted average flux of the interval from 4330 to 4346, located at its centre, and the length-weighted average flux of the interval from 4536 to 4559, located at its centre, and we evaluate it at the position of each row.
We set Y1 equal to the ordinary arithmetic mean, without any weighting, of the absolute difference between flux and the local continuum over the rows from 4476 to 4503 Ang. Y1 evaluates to 0.54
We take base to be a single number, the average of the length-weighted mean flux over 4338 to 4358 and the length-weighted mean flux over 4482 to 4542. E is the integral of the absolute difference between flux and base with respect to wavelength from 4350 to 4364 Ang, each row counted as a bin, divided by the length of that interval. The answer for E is 0.4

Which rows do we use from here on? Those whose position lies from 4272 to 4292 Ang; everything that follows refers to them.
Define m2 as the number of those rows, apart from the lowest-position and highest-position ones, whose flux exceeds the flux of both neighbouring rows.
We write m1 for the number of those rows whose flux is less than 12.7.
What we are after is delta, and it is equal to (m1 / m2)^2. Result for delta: 100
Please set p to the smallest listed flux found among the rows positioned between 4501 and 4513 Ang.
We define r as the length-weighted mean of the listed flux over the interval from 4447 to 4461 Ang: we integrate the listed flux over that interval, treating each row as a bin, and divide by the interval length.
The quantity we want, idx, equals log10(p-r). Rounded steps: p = 14.67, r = 13.6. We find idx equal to 0.03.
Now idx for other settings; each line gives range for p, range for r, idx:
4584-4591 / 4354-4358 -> 0.15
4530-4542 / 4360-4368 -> -0.21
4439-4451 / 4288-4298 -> 0.58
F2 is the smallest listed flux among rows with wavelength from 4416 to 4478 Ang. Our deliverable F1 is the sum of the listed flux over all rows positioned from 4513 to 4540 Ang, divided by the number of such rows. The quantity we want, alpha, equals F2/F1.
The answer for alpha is 0.89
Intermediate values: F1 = 14.5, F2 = 12.86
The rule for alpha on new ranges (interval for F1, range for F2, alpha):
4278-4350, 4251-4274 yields 0.95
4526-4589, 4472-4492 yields 0.95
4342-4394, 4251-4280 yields 0.82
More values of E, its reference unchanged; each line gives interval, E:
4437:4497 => 0.8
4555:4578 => 1.6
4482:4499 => 1.2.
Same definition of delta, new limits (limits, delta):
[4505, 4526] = 0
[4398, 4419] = 0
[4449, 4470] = 0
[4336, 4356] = 16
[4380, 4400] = 64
